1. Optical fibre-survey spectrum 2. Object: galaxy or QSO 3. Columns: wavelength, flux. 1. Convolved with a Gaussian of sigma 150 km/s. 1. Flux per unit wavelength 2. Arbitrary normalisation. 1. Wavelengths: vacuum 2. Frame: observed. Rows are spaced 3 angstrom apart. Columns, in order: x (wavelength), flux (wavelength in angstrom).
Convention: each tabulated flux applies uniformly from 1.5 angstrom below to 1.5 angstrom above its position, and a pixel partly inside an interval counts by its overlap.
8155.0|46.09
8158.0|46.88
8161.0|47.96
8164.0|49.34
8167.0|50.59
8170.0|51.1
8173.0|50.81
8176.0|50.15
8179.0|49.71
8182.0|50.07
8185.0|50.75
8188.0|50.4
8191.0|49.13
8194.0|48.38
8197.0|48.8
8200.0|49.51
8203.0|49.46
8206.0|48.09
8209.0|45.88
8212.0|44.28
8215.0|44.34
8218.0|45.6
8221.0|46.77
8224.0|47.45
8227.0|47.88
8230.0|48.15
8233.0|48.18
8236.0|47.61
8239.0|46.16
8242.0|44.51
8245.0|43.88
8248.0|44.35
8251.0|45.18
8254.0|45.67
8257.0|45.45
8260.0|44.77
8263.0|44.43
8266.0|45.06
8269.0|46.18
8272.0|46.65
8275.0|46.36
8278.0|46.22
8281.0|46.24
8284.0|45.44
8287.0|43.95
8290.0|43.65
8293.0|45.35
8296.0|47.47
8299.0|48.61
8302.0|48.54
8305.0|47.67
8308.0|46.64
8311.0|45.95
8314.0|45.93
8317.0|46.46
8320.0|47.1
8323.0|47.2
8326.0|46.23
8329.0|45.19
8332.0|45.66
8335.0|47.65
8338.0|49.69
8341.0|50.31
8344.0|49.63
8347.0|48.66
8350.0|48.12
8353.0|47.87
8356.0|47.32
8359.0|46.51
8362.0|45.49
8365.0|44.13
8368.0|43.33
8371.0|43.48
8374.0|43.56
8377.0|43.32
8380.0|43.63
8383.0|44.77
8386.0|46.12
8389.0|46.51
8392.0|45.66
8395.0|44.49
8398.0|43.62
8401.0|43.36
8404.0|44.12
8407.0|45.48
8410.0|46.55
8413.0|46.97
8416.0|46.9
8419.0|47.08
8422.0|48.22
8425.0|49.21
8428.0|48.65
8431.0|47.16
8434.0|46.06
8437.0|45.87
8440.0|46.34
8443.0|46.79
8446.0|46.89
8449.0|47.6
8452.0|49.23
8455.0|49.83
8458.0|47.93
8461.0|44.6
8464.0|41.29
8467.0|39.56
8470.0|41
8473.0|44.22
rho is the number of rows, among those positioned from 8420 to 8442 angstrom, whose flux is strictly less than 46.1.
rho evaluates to 2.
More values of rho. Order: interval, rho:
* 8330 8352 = 1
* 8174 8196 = 0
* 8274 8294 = 4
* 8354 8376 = 5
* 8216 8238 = 1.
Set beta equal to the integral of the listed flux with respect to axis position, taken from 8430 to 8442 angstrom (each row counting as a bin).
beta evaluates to 556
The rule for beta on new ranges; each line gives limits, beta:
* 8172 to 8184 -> 602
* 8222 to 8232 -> 478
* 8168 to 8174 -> 306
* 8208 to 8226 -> 824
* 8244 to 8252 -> 356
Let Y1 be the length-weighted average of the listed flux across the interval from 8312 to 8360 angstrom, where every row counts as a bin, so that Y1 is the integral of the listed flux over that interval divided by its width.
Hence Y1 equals 47.5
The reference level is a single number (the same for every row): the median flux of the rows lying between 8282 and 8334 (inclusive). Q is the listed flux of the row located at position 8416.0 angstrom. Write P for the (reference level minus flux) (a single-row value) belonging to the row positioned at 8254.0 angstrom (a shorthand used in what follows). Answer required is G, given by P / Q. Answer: 0.01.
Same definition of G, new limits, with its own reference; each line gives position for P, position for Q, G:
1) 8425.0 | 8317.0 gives -0.06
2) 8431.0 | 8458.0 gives -0.02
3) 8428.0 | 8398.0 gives -0.06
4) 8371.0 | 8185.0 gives 0.05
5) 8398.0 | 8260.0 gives 0.06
